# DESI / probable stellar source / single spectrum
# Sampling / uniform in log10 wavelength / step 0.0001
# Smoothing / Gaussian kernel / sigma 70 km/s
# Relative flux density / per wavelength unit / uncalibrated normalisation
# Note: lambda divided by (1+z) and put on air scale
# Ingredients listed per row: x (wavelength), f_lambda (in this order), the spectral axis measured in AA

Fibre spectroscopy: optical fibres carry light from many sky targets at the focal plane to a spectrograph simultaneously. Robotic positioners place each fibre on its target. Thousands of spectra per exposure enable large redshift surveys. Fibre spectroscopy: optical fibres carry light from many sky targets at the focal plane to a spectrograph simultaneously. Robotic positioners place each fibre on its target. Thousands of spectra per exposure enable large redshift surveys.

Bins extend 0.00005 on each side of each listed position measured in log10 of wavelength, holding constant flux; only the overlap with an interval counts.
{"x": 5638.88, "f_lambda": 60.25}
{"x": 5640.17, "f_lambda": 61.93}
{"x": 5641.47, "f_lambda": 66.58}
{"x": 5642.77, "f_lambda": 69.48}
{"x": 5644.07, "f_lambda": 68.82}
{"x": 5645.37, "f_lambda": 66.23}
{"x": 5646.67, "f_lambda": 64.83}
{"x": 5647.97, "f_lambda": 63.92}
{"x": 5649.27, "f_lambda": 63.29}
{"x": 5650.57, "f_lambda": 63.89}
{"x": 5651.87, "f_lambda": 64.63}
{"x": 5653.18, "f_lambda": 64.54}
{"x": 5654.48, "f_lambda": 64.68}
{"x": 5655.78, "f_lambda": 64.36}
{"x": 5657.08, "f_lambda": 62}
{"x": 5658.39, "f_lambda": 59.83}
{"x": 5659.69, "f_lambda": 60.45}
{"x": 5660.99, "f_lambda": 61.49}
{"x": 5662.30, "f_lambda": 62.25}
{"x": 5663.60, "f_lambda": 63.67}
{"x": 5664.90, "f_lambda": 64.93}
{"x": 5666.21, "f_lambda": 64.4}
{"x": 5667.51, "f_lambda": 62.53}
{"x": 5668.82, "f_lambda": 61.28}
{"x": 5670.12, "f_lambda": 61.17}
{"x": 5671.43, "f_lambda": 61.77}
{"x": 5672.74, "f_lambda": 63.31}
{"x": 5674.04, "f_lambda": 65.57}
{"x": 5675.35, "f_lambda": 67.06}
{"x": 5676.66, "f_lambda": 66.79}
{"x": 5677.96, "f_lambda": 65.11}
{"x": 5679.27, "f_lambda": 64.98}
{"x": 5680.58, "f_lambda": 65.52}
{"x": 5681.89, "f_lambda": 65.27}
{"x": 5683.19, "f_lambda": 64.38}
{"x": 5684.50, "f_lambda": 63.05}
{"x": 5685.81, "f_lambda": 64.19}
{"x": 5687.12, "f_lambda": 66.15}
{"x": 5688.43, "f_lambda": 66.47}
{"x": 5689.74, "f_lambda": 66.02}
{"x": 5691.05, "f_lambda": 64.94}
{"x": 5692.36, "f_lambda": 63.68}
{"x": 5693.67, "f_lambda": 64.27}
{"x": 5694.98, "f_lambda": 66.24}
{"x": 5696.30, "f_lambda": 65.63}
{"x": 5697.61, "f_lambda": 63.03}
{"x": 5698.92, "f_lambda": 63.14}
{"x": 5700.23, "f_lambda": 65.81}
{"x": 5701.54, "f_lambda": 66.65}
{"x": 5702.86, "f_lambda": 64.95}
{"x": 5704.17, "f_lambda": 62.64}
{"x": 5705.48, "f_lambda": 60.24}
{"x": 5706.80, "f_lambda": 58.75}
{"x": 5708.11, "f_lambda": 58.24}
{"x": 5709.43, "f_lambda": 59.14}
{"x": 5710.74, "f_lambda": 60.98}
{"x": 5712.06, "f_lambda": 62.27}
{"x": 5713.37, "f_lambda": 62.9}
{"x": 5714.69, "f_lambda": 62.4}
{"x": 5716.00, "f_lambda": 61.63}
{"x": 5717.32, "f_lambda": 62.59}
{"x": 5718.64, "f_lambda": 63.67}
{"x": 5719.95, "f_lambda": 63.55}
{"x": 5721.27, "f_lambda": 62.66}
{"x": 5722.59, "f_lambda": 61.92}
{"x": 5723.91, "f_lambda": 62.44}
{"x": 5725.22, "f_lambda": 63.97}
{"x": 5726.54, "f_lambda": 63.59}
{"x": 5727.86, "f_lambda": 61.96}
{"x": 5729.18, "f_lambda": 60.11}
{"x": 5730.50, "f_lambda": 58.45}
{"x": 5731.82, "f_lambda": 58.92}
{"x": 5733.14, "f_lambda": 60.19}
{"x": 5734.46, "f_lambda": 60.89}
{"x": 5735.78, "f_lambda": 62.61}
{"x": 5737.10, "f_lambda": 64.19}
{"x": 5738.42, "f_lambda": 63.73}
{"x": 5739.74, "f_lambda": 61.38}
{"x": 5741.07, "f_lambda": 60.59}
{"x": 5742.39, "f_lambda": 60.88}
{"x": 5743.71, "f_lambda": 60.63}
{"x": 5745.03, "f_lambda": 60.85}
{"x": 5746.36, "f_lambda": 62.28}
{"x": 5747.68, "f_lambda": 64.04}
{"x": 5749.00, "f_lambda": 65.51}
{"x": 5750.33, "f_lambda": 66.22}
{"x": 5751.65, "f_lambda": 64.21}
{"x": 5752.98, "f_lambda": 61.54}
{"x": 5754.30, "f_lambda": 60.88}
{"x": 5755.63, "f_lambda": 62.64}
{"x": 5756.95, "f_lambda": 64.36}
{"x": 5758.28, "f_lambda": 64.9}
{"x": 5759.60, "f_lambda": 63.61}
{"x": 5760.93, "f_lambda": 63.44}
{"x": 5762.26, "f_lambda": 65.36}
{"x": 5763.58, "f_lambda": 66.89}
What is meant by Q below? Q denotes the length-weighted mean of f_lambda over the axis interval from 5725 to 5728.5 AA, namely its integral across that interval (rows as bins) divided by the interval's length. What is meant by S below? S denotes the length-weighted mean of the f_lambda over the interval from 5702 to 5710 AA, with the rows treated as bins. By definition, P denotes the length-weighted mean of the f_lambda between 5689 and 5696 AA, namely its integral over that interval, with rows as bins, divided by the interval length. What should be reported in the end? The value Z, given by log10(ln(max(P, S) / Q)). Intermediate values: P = 65.0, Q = 63.0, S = 61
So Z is -1.51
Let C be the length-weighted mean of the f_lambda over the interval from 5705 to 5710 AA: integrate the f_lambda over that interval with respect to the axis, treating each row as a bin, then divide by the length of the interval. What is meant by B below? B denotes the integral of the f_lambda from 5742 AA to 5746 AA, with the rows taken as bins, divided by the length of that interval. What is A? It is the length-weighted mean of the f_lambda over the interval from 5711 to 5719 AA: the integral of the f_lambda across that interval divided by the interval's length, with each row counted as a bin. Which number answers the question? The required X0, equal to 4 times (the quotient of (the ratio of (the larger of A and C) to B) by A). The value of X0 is 0.066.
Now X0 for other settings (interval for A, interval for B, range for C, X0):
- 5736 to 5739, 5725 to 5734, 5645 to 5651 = 0.066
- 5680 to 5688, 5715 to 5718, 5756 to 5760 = 0.064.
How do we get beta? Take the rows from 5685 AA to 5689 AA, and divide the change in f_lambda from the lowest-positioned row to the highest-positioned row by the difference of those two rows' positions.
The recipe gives 0.9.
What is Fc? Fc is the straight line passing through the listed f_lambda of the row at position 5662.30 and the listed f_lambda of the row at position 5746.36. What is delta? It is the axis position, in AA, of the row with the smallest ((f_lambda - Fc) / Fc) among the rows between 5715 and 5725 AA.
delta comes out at 5716.00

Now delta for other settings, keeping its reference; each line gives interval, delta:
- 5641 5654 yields 5649.27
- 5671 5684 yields 5671.43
